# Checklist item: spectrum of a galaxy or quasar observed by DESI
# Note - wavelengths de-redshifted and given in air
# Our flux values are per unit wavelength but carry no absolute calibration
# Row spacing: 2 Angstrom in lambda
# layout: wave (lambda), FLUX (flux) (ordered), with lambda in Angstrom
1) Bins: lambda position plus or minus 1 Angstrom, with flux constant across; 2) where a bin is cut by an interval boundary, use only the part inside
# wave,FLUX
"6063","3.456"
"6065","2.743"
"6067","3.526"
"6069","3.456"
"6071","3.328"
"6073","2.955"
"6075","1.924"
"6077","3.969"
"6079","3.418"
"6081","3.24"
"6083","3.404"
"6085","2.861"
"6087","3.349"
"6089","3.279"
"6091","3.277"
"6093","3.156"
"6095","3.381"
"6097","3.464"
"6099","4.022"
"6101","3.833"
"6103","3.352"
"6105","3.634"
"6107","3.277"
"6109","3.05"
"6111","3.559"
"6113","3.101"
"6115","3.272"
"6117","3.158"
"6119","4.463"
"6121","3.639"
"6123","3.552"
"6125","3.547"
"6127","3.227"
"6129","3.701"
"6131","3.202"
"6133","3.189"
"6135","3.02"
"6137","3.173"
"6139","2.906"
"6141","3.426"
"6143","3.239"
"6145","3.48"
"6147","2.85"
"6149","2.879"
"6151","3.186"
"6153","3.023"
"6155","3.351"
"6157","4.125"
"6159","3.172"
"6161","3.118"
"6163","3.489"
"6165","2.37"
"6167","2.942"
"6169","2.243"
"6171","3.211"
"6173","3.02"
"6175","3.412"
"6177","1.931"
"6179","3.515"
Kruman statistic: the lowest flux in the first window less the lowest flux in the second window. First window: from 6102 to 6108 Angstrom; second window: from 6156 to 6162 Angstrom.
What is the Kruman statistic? 0.16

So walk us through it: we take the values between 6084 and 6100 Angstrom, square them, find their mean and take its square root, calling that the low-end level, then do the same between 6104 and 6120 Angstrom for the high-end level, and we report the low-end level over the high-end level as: 0.97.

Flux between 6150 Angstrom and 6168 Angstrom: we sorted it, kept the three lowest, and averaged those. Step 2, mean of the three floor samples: 2.78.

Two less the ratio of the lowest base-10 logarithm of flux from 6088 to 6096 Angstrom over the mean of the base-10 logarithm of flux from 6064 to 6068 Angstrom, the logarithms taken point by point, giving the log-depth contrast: 0.99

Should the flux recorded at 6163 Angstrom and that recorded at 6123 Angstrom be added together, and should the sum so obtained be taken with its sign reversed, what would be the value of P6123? -7.0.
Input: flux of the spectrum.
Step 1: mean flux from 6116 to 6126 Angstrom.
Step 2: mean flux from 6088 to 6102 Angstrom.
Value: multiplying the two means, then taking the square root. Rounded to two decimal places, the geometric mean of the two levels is 3.58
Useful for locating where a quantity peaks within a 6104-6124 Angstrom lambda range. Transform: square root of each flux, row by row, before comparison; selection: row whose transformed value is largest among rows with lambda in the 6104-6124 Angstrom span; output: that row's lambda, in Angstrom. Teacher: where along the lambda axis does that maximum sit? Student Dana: 6119 Angstrom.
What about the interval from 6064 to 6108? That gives 6099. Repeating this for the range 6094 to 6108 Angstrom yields 6099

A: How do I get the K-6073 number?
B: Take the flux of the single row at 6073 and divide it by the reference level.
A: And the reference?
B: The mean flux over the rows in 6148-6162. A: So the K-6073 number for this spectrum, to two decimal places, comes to 0.91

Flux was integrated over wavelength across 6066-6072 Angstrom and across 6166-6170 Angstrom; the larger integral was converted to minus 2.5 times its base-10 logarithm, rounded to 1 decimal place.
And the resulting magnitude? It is -3.3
